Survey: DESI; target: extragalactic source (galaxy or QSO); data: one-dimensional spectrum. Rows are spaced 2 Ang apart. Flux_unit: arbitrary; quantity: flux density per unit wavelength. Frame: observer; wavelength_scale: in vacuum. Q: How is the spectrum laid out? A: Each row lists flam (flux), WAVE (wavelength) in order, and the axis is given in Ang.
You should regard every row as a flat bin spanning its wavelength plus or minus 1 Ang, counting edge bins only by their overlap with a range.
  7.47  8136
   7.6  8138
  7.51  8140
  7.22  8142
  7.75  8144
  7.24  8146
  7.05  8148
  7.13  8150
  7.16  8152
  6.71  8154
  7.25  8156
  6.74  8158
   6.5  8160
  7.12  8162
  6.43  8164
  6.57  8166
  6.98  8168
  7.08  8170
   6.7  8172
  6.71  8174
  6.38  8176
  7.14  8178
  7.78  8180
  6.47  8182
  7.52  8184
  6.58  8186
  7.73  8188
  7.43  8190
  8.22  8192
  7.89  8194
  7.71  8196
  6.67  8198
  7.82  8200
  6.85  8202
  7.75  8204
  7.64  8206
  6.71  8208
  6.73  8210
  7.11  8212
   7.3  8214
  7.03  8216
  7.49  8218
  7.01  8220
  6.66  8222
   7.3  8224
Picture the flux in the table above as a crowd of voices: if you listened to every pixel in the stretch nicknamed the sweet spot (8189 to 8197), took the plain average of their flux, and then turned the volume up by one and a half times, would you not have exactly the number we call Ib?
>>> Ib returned 11.7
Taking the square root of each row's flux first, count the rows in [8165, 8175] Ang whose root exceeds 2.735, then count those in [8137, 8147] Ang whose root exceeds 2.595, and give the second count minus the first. 5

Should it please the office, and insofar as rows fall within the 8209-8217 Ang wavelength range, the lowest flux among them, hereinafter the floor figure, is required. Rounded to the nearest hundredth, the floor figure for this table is 6.73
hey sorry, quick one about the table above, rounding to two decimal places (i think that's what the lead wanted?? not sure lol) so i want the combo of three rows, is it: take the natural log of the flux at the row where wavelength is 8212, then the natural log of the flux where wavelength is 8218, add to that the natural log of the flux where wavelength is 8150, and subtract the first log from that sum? 2.02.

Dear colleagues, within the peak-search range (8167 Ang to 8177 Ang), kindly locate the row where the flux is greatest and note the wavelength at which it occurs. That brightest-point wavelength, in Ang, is 8170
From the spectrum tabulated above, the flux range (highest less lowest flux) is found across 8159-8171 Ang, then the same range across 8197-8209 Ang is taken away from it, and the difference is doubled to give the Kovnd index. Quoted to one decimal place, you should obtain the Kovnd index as -0.9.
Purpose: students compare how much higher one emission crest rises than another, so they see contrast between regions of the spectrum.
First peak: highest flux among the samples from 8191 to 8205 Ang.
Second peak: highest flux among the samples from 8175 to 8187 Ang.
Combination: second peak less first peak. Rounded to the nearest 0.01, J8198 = -0.44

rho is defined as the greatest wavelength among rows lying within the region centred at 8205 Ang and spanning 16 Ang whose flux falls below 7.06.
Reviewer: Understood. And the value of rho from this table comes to 8210 Ang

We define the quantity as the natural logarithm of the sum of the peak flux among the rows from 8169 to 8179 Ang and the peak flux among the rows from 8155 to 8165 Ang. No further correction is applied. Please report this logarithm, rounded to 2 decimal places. 2.67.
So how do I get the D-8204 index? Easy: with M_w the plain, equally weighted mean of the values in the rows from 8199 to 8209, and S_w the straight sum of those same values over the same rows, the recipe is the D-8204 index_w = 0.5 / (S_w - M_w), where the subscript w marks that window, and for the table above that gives 0.0170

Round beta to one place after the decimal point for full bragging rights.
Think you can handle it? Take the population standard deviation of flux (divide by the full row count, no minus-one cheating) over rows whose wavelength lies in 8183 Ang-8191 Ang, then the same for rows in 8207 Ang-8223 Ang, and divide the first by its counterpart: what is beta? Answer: 1.6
